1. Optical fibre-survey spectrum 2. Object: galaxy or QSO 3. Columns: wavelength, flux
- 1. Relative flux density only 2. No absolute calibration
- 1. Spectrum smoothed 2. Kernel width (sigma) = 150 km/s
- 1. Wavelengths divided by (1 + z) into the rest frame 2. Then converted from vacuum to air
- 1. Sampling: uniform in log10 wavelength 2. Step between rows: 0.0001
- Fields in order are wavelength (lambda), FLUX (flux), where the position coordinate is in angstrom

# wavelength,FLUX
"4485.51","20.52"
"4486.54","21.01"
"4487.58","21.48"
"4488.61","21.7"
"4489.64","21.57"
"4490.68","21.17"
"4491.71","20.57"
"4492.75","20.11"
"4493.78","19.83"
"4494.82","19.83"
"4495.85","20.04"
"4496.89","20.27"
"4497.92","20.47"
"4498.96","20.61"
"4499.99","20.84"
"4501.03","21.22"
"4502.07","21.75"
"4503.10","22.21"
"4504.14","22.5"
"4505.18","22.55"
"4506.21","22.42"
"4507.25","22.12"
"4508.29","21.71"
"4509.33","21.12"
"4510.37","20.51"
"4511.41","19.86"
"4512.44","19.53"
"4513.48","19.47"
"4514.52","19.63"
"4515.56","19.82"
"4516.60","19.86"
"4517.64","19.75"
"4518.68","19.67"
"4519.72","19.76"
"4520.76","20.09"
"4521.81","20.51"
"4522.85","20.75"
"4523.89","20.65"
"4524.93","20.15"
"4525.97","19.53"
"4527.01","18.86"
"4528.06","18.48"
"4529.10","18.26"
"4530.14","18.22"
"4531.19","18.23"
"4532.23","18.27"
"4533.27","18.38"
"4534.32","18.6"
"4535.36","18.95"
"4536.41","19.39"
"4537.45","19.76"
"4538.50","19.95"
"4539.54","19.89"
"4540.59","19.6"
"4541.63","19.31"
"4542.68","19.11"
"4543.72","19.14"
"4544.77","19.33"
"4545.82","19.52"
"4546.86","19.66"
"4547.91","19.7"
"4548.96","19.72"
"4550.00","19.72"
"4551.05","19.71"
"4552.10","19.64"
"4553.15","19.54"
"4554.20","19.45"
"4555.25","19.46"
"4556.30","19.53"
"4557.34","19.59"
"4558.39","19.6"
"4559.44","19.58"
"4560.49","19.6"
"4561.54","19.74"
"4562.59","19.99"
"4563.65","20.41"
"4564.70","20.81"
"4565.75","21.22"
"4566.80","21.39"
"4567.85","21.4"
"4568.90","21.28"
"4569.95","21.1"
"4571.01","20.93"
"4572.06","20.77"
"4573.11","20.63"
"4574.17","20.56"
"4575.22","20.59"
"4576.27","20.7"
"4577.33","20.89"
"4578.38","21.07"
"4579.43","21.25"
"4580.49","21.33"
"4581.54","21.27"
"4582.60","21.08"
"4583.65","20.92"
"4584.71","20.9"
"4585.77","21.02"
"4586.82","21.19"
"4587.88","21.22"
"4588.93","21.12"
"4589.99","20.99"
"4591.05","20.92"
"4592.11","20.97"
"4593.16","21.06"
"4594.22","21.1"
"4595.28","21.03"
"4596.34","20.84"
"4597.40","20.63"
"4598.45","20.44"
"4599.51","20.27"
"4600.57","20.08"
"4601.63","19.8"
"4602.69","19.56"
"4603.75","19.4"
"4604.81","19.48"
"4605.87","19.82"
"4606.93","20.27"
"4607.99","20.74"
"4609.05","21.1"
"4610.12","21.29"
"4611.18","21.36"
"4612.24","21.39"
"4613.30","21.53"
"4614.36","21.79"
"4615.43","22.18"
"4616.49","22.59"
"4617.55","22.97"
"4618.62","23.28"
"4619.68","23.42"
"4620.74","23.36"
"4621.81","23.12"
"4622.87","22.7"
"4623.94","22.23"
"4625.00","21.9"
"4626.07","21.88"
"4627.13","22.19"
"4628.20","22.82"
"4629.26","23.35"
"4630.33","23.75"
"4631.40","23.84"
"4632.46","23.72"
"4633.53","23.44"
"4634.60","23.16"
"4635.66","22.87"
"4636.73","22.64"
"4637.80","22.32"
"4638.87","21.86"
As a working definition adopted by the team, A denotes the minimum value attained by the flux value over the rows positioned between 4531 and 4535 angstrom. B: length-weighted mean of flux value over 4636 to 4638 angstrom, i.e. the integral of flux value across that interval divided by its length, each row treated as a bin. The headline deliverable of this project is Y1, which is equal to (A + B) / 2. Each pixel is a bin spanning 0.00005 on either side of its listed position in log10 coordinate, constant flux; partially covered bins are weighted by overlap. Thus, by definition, 20.4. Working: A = 18.23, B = 22.5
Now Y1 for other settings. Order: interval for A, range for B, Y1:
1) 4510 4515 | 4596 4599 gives 20.1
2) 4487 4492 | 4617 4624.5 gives 21.8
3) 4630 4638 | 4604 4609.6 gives 21.3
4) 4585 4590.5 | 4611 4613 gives 21.2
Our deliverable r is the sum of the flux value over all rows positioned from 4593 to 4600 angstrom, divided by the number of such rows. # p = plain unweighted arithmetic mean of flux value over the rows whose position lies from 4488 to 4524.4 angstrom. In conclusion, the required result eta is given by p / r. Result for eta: 1.00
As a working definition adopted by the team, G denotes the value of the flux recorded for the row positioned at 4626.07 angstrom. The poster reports 21.88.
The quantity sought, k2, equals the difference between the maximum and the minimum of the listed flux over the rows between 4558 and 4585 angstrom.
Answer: 1.8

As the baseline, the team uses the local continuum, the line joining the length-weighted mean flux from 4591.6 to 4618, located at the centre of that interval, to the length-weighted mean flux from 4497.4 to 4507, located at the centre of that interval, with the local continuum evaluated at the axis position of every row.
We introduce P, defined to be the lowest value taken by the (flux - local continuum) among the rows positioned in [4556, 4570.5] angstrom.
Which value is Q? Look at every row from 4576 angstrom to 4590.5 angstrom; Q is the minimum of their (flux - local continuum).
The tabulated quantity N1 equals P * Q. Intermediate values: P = -1.71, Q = -0.4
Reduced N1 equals 1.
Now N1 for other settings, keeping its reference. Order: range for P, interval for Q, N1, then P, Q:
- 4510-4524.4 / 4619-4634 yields -2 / -2.09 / 1.2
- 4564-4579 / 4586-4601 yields 0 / -0.54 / -0.8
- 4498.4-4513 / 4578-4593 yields 0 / -2.04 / -0.1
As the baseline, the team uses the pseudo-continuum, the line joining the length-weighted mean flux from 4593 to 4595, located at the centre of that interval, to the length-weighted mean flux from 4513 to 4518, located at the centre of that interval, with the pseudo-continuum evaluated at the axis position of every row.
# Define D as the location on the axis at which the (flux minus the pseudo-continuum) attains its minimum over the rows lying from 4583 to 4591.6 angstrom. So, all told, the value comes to 4591.05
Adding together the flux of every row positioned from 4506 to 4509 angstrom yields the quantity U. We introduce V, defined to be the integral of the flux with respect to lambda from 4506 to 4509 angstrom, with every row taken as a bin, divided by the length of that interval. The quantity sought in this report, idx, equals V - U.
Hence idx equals -44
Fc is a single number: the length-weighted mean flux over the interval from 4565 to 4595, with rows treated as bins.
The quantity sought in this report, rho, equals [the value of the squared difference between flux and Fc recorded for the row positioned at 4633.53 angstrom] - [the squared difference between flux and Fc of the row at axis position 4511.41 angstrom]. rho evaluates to 4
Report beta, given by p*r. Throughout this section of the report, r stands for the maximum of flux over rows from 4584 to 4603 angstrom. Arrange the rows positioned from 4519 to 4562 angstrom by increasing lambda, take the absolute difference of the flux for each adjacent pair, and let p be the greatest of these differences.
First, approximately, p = 0.67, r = 21.22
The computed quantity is 14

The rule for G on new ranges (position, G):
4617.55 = 22.97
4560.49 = 19.6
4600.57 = 20.08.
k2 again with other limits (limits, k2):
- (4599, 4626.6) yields 4.0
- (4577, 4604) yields 1.9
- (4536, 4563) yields 0.9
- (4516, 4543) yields 2.5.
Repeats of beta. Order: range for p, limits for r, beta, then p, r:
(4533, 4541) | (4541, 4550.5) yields 9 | 0.44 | 19.72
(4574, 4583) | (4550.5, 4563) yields 4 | 0.19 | 19.99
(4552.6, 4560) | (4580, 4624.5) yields 2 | 0.09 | 23.42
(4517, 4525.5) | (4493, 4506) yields 11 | 0.50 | 22.55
